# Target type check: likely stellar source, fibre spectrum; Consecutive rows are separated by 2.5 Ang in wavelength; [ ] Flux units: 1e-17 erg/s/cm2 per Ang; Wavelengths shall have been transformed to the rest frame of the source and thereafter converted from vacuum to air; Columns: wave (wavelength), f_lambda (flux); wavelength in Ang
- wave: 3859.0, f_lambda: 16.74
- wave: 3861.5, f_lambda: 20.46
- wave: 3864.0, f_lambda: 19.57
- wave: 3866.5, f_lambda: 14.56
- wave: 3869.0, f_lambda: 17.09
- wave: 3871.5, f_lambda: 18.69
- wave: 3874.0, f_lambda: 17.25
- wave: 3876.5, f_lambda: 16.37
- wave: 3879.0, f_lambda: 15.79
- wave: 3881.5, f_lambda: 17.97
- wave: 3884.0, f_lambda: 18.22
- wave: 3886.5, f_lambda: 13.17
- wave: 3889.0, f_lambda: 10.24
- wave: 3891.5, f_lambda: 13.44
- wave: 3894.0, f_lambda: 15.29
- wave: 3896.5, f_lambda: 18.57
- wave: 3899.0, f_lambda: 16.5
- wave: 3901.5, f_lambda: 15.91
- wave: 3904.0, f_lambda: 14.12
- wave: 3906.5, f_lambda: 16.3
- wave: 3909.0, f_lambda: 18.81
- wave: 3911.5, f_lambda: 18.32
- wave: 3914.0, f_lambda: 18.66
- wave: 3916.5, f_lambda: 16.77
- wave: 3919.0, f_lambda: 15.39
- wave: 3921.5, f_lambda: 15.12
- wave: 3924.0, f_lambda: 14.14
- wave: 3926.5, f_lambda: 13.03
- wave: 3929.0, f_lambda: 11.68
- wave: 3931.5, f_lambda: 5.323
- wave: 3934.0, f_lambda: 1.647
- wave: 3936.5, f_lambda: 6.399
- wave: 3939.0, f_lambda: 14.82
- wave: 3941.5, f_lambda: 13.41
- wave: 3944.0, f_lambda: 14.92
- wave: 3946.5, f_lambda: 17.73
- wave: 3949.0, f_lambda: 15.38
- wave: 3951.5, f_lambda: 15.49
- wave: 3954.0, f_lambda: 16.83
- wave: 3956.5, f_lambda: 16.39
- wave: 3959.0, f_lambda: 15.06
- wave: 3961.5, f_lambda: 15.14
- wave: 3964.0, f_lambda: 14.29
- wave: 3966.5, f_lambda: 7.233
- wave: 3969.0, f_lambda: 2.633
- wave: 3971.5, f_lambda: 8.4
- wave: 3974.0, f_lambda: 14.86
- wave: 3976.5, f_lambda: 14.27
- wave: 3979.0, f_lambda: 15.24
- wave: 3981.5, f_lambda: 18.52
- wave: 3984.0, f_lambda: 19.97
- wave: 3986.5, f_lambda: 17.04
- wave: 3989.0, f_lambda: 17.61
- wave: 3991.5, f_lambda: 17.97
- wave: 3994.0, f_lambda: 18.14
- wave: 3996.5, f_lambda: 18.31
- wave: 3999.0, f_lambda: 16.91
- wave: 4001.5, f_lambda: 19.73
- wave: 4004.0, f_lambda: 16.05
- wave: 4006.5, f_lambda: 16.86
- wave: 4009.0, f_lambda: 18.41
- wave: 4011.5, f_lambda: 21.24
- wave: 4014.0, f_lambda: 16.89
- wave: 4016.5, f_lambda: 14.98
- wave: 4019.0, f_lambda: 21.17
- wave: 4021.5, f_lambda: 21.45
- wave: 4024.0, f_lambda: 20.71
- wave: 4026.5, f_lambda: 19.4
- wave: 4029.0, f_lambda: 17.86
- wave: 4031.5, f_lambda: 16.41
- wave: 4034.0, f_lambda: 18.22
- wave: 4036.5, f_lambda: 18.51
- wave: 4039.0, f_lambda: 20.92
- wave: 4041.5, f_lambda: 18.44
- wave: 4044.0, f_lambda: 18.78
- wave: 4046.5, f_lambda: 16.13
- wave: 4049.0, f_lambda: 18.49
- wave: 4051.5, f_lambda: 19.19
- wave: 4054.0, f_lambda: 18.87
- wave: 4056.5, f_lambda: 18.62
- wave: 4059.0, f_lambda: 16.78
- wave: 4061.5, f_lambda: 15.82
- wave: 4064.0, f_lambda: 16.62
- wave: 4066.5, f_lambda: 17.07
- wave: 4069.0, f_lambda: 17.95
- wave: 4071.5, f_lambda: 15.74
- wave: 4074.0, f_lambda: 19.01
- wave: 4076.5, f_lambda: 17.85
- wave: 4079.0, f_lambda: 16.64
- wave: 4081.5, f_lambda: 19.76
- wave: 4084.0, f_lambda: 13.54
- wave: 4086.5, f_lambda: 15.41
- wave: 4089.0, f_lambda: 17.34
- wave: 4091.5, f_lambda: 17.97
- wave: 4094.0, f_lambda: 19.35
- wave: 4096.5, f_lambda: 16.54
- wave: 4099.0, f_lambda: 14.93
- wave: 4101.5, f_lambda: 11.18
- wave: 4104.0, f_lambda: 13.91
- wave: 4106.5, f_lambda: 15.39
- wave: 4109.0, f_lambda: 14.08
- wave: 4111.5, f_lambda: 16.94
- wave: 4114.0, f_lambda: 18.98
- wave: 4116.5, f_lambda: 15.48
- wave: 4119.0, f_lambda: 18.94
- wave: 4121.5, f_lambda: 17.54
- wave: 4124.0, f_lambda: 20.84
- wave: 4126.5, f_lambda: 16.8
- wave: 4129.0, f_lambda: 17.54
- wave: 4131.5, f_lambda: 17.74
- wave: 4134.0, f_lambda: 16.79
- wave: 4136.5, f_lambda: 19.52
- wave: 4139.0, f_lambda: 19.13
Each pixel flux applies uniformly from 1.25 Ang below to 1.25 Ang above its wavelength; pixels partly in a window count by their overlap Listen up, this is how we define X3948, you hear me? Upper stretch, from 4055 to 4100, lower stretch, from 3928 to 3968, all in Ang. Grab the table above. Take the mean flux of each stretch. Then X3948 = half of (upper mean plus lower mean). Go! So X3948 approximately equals 14.8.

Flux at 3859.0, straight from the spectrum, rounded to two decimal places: 16.74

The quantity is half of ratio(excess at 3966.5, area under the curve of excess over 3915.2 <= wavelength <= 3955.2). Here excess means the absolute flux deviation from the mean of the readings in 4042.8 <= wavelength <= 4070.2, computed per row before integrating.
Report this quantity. 0.028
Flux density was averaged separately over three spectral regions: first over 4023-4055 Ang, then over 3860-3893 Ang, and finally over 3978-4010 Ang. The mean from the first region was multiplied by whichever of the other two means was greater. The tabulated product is 330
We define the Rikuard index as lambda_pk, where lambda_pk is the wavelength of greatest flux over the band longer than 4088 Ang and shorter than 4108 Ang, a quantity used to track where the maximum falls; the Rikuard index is 4094.0 Ang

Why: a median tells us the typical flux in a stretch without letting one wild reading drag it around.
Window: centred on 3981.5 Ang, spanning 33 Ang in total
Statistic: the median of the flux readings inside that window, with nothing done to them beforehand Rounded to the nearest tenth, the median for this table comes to 17.0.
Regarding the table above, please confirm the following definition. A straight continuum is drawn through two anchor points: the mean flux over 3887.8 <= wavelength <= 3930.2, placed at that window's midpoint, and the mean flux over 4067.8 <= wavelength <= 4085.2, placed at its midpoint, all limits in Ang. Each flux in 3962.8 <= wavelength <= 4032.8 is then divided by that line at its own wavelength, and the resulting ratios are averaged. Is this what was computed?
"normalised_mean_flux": 1.01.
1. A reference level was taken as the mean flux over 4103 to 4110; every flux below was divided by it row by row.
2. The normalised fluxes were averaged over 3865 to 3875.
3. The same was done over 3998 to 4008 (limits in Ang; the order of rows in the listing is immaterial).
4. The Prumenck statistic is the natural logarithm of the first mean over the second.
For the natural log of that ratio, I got -0.03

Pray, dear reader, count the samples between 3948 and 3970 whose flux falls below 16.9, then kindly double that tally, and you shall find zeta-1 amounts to 18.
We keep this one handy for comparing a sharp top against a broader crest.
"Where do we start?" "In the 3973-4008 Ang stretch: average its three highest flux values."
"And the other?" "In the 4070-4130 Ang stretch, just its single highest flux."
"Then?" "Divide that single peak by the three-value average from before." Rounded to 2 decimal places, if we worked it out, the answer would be 1.07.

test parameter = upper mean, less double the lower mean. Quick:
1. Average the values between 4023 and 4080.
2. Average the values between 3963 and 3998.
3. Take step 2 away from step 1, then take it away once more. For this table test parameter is -11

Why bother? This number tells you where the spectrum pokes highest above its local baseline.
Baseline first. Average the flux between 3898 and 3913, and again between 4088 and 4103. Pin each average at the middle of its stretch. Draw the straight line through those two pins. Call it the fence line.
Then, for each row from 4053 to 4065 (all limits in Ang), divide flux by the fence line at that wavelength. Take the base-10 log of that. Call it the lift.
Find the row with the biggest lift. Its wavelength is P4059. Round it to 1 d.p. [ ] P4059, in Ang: 4054.0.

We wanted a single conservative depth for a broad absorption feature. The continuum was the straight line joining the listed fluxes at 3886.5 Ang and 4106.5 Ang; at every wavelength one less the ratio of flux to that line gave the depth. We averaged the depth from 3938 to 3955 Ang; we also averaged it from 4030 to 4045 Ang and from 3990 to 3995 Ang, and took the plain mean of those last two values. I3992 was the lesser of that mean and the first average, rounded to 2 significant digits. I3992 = -0.26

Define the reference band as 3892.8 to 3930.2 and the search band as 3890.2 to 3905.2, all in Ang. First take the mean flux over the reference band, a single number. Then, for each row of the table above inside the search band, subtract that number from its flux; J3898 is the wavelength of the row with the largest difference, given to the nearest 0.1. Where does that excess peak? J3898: 3896.5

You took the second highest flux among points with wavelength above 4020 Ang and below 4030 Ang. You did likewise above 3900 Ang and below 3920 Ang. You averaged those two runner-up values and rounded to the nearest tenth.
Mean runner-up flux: 19.7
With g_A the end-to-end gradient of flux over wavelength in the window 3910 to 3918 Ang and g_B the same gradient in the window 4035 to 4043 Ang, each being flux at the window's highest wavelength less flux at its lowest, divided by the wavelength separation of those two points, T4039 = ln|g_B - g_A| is -1.2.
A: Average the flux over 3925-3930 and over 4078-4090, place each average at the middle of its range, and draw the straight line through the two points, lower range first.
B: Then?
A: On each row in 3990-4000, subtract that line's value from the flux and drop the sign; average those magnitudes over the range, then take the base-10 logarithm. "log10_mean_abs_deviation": 0.56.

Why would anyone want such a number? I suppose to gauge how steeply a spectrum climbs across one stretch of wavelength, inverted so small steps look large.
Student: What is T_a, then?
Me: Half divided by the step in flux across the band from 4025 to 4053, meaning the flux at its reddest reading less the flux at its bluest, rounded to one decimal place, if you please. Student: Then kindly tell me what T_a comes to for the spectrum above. -2.4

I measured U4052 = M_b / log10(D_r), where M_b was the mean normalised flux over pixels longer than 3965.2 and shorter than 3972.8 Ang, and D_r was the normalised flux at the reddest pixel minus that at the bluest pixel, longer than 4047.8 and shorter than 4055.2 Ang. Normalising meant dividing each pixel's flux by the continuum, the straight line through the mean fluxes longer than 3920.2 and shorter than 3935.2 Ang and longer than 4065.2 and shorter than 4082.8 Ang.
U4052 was -0.2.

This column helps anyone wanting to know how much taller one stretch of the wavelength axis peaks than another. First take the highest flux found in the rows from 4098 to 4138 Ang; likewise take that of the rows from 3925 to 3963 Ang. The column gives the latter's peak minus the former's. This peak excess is -3.1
